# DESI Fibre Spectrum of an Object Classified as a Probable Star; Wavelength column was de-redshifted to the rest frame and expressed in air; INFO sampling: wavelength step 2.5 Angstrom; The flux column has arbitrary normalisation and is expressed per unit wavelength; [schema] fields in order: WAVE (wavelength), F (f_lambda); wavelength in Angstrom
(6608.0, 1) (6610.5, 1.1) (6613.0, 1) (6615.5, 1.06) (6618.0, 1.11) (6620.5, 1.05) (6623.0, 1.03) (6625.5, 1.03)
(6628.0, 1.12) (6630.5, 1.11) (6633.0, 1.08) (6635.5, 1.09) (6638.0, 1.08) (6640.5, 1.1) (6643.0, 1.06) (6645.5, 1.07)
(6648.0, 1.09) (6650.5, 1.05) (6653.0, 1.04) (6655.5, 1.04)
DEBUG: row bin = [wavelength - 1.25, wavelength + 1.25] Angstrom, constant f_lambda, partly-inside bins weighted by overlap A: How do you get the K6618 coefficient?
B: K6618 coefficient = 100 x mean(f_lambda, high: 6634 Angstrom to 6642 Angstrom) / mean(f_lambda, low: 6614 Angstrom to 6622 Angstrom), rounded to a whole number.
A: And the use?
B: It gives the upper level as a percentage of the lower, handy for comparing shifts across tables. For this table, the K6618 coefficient 102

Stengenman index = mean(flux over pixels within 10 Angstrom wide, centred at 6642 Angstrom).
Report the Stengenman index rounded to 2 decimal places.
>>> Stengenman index 1.08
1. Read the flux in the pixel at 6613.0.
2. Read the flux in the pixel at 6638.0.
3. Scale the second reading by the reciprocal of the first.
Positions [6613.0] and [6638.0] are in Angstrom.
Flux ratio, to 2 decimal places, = 1.08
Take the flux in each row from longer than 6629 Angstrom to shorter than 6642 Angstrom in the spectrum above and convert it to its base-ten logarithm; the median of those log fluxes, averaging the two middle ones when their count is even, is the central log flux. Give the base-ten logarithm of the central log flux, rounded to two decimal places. -1.43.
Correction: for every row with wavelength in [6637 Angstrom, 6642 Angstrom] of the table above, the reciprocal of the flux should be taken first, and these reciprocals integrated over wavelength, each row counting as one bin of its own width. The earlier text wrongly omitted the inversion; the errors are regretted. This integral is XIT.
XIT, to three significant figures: 4.59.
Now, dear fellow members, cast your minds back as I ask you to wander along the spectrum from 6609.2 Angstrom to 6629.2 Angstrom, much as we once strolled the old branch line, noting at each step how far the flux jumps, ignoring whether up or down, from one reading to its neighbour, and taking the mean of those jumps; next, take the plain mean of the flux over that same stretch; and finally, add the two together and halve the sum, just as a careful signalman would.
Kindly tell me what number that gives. 0.558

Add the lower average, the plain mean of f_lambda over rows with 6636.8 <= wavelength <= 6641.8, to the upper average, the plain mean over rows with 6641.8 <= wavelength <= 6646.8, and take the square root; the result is 1.47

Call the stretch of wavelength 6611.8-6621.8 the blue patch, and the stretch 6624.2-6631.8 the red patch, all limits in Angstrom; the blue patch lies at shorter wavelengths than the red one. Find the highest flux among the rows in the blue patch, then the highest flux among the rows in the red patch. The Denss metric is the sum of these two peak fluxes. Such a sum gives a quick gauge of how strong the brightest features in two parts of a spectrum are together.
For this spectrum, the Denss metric 2.23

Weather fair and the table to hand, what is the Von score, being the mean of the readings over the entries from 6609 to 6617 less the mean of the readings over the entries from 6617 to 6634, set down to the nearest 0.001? -0.022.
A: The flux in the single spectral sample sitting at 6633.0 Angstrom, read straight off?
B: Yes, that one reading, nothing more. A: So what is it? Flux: 1.08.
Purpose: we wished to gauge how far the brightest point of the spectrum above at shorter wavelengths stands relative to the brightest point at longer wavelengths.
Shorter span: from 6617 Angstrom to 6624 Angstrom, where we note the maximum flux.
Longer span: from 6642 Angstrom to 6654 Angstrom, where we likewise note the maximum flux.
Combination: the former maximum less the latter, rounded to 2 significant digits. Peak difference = 0.020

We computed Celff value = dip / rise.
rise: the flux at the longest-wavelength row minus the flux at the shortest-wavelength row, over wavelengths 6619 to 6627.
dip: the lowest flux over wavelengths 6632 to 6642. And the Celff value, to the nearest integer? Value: -54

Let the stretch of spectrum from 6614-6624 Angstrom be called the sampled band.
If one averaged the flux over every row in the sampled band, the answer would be 1.062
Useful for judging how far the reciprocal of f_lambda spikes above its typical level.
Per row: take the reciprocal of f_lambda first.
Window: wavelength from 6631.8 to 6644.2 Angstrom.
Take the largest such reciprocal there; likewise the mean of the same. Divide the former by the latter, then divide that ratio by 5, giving 0.204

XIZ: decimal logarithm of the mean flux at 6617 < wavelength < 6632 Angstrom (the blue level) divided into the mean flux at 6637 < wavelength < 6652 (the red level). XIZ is 0.000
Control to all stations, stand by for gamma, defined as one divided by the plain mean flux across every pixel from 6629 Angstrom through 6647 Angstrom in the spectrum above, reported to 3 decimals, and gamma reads 0.922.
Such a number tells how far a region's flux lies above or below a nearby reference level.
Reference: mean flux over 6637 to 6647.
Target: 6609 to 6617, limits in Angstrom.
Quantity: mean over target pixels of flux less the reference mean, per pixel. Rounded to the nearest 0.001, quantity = -0.024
